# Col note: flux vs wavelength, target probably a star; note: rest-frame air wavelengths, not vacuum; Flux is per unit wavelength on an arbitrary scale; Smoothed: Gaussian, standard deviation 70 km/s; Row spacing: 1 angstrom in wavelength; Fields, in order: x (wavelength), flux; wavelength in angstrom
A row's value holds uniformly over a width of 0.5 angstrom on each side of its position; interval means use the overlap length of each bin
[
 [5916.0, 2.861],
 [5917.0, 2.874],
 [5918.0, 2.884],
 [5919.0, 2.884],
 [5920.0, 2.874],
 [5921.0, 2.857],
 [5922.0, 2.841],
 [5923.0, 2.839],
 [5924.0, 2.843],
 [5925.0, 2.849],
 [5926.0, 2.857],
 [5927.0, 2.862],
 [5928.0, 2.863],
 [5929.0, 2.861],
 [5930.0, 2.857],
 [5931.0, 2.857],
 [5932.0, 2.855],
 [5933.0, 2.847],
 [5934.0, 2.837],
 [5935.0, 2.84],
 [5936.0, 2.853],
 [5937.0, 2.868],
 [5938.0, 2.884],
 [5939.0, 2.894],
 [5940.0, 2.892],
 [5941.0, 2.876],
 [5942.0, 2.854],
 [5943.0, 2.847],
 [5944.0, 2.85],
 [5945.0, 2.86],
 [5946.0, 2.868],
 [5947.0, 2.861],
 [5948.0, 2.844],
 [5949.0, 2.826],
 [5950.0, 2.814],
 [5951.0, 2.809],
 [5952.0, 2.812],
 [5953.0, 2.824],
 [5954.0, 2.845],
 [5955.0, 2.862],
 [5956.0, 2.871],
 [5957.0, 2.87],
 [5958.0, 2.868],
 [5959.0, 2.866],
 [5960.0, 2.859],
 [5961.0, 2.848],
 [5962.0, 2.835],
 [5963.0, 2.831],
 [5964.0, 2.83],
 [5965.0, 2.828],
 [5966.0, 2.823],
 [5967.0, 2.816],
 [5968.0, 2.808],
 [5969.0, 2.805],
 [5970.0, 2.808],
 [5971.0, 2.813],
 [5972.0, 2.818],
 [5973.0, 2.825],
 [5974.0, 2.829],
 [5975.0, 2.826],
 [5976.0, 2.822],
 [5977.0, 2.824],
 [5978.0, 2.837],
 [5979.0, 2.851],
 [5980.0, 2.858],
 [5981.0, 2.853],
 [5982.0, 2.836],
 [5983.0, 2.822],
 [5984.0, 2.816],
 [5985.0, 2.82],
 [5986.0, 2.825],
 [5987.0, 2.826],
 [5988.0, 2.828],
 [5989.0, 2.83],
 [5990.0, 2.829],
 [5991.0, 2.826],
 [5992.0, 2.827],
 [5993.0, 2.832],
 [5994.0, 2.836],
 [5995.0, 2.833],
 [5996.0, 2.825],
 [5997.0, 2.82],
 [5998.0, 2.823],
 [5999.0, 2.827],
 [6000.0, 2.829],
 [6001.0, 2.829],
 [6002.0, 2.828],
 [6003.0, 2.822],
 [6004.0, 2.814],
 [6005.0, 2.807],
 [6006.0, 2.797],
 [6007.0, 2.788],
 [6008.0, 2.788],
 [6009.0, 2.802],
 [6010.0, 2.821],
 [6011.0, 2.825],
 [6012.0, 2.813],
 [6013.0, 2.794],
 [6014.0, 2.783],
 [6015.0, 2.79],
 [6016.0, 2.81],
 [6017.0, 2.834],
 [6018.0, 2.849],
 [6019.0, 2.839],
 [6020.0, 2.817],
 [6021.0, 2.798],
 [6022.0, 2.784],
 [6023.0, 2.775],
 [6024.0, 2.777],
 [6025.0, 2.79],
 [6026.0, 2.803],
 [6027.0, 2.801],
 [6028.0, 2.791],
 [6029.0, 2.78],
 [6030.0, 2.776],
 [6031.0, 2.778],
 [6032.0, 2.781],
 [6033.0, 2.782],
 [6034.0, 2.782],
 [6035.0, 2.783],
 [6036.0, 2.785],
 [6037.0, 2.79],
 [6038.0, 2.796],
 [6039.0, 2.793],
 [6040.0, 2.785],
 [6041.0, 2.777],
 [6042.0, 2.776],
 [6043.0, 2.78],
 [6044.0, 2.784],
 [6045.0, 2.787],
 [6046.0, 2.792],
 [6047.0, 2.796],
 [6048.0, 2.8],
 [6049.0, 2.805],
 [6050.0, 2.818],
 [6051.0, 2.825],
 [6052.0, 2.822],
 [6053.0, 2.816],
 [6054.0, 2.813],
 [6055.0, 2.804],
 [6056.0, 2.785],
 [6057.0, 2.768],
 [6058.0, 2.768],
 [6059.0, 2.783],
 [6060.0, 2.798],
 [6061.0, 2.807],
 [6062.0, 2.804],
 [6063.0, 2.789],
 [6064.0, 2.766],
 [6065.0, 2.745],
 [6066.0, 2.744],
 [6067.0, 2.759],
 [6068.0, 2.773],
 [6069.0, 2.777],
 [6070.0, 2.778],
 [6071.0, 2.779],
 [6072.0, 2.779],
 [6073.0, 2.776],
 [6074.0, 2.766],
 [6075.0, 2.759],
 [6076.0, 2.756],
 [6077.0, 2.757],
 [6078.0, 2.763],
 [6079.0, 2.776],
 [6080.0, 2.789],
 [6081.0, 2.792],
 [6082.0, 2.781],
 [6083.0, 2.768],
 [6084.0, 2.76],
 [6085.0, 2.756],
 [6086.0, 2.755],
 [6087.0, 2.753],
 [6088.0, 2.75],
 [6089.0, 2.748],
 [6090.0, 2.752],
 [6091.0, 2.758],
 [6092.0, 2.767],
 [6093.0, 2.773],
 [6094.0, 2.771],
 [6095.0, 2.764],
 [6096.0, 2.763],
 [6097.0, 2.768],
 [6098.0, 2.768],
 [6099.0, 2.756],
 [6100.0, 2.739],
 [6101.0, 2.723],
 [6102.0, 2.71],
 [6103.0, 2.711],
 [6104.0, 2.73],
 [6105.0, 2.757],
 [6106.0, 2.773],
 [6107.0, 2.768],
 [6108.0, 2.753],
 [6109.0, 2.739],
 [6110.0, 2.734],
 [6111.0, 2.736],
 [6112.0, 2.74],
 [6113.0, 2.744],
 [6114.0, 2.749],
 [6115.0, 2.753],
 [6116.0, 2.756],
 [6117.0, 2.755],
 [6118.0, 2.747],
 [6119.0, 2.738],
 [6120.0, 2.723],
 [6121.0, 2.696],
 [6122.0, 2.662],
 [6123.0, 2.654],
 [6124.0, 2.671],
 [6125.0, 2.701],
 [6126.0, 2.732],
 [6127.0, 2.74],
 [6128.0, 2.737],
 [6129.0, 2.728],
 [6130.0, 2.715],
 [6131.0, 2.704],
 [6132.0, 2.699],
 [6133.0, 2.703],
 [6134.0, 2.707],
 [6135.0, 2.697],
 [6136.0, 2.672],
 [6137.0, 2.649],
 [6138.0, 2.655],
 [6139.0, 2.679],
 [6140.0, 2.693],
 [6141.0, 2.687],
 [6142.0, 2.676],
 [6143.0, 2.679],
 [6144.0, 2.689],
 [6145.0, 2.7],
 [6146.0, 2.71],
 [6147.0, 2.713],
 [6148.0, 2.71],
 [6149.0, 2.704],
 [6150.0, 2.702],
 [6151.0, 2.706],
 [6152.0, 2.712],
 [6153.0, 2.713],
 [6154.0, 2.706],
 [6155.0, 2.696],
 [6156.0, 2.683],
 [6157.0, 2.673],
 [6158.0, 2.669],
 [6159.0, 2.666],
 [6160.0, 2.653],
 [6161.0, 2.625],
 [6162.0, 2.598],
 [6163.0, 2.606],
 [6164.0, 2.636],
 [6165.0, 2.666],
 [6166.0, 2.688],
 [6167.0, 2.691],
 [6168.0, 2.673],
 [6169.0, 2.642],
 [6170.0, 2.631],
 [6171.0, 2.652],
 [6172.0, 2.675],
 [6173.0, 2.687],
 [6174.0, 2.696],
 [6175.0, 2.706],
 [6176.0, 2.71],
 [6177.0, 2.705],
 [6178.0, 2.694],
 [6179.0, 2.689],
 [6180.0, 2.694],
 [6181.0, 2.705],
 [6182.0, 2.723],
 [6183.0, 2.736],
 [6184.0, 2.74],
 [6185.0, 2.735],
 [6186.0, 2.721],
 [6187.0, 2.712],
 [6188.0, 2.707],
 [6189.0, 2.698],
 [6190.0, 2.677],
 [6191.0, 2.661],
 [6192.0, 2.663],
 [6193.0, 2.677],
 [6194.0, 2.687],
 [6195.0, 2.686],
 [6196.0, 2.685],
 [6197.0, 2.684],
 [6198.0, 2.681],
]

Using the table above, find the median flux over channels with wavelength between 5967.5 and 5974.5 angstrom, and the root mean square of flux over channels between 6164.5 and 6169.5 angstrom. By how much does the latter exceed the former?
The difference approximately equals -0.14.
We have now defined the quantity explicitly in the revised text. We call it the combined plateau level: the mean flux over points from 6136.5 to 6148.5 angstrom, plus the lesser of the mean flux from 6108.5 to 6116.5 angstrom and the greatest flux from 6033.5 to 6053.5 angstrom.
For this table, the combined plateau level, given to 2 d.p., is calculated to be 5.43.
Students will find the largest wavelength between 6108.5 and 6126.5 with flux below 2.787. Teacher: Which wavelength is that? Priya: 6126.0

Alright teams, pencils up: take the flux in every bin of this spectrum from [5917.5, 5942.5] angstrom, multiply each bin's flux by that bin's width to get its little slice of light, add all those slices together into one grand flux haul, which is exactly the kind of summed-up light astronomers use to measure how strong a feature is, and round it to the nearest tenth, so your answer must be 71.5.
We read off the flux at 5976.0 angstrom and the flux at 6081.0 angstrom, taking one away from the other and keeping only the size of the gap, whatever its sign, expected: 0.030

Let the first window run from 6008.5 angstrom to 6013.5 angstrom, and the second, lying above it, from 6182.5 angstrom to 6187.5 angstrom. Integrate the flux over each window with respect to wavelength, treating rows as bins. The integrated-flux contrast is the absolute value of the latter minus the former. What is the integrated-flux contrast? 0.4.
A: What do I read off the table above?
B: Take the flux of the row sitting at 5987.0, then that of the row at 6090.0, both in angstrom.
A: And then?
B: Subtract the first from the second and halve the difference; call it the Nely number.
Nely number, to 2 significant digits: -0.037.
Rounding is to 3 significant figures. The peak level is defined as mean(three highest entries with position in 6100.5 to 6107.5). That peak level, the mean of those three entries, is 2.77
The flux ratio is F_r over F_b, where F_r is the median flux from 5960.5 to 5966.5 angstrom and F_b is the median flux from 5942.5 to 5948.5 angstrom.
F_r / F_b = 0.991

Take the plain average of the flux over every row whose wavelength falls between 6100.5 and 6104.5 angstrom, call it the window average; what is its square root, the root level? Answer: 1.65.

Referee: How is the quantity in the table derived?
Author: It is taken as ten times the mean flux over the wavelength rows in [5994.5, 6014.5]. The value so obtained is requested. 28.1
